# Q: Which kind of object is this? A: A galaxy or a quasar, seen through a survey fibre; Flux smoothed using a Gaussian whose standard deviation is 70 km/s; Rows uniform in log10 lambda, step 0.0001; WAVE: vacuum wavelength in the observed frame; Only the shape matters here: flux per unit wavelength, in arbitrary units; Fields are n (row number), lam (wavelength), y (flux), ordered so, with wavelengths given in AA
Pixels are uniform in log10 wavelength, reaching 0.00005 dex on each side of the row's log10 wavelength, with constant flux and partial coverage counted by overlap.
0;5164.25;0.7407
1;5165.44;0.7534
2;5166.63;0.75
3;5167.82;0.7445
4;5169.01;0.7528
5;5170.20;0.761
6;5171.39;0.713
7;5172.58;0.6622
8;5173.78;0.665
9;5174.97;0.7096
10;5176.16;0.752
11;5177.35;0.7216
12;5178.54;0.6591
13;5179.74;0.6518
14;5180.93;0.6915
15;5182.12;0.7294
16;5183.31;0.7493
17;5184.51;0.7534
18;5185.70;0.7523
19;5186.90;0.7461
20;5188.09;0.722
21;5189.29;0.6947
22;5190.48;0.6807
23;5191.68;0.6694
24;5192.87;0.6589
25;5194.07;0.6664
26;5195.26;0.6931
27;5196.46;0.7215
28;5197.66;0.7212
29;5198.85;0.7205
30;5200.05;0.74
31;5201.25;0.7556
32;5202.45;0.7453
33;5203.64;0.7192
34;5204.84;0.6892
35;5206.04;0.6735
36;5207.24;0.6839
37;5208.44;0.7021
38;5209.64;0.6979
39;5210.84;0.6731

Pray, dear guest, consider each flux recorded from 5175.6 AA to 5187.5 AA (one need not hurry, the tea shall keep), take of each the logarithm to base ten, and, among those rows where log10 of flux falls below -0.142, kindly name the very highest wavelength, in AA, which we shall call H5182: 5180.93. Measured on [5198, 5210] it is 5209.64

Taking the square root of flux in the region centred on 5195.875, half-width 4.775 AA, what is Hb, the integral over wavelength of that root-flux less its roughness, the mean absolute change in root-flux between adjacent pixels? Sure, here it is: 8.0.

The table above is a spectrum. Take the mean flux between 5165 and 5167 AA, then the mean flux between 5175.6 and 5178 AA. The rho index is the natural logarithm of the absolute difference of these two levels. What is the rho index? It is -4.2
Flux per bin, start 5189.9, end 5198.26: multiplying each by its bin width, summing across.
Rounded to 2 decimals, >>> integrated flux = 5.75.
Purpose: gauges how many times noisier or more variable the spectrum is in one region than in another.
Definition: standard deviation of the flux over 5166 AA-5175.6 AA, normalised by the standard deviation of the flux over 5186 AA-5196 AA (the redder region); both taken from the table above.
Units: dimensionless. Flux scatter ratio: 1.3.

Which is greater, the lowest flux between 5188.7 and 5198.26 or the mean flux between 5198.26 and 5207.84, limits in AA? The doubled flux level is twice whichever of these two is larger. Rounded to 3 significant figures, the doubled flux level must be 1.43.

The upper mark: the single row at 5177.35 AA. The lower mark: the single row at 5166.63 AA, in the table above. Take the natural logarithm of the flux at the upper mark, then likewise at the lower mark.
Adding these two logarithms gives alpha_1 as -0.61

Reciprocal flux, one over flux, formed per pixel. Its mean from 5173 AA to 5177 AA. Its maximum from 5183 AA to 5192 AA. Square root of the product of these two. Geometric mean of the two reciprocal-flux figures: 1.45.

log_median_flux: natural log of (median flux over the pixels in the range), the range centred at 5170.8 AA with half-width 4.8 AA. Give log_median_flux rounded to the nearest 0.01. -0.32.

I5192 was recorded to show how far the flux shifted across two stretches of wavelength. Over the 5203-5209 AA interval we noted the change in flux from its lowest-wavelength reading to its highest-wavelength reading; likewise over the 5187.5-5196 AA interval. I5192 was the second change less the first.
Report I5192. -0.012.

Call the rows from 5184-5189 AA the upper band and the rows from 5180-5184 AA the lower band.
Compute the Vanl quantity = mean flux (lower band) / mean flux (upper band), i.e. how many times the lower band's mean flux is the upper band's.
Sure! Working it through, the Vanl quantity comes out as 0.97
